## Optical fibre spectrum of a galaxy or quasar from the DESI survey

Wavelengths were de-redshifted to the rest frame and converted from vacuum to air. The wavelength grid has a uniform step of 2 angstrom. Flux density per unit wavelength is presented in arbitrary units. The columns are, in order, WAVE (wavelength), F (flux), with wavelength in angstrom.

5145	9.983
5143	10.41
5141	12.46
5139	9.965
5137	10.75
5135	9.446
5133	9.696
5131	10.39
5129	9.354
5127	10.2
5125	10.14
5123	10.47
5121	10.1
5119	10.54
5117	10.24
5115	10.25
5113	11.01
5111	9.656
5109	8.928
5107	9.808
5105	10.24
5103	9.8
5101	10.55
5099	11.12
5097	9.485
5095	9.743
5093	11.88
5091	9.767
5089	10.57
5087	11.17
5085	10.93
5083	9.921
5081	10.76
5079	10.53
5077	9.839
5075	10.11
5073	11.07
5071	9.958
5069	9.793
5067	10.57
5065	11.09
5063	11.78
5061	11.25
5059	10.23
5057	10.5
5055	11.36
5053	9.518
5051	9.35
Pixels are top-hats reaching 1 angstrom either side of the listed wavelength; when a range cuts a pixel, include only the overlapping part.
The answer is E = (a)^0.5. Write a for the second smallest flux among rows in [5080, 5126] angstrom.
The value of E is 3.08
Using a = 9.485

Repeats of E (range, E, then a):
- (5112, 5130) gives 3.18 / 10.1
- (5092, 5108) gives 3.12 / 9.743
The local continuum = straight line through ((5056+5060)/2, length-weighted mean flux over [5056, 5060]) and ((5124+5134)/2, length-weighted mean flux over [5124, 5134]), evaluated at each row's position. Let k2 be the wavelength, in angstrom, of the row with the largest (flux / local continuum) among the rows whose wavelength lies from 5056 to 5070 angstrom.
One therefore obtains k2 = 5063 angstrom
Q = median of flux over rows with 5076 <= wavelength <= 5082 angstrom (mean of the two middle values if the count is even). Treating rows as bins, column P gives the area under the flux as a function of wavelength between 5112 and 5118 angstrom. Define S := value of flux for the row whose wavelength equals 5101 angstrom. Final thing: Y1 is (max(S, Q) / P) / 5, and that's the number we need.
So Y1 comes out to 0.0335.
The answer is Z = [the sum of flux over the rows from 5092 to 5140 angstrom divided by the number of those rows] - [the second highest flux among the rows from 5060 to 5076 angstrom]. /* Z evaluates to -1.1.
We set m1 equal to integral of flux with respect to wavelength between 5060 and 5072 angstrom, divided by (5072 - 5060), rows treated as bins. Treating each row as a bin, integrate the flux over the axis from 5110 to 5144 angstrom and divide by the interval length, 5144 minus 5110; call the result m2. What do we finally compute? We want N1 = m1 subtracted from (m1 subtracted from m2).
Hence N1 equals -11.2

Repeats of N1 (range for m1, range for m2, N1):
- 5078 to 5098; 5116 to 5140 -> -10.8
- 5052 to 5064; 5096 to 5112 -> -11.6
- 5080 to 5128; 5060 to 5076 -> -9.9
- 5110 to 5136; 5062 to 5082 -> -9.7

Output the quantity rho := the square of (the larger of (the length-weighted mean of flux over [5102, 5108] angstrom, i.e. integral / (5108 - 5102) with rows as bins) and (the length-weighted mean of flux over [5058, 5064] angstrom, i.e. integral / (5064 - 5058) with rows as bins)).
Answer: 123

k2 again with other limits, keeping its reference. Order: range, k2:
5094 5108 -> 5099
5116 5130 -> 5119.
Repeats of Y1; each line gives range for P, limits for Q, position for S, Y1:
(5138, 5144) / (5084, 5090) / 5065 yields 0.0338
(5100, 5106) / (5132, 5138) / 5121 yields 0.0330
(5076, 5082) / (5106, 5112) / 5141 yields 0.0400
